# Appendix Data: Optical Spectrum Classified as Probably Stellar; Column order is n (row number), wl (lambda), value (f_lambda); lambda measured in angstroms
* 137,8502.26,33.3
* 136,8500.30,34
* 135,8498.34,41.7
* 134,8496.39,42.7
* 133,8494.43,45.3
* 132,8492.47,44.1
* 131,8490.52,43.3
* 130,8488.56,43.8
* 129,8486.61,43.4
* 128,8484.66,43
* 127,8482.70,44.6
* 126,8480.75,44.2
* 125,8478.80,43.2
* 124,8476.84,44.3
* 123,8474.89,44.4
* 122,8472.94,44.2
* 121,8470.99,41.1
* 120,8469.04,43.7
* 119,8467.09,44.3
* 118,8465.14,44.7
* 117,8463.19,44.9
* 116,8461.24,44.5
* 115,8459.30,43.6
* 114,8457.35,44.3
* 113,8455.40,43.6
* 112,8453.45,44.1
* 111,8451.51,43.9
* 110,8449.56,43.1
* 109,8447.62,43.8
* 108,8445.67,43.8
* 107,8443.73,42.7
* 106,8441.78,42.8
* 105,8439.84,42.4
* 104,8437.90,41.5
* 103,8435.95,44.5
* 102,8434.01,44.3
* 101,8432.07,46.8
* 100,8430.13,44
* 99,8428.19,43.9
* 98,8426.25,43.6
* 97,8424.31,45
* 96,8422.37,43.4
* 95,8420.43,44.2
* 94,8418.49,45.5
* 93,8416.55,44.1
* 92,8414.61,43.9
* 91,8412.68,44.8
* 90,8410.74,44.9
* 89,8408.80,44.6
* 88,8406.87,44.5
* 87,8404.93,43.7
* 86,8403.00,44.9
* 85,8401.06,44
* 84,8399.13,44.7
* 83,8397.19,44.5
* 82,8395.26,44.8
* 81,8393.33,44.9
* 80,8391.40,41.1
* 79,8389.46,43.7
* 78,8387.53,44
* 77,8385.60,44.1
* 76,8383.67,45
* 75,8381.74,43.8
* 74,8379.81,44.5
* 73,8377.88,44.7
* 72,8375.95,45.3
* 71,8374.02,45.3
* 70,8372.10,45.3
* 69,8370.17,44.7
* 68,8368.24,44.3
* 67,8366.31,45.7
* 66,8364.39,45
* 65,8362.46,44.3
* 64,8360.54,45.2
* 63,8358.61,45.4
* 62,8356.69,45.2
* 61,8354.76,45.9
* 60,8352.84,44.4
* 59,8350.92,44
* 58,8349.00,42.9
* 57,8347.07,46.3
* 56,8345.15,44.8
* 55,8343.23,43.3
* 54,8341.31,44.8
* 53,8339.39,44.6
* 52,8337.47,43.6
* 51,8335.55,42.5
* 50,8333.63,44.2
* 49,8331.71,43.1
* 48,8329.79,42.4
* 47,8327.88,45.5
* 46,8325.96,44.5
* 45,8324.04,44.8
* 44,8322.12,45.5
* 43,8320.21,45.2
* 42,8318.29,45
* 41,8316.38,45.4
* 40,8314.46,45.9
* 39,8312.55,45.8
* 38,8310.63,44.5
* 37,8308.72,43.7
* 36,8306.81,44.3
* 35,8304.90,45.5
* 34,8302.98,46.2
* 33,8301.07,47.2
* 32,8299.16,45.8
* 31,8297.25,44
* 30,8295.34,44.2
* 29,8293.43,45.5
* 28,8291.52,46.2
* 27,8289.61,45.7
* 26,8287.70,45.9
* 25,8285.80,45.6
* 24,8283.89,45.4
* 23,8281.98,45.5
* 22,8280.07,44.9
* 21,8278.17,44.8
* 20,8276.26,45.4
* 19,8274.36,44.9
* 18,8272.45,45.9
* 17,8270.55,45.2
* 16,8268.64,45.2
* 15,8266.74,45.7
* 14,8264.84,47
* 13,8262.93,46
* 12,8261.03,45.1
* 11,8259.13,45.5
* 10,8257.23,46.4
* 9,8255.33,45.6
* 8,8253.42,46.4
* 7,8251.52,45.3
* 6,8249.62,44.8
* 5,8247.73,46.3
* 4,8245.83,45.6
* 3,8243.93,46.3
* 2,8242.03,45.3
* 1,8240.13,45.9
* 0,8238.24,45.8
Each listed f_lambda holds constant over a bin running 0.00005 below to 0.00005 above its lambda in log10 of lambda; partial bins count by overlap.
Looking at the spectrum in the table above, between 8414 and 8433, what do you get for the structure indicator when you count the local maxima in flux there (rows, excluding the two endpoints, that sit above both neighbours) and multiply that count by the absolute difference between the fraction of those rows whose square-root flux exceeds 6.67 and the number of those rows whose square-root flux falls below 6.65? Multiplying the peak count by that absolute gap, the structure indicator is 13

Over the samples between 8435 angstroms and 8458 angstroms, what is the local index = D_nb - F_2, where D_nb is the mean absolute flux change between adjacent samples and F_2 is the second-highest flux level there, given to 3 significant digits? -43.5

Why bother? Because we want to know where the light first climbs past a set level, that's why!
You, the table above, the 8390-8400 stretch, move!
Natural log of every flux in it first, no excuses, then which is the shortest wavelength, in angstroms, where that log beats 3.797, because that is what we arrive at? 8393.33 angstroms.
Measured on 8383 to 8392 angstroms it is 8383.67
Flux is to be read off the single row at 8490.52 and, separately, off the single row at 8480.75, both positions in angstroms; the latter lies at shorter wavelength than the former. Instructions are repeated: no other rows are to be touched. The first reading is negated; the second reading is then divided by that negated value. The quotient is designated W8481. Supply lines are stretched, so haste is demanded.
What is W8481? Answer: -1.02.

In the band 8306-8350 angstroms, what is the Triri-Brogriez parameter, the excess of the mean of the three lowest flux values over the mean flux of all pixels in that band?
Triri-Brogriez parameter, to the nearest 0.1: -1.9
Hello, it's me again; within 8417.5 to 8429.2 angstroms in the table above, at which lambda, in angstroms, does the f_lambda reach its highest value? 8418.49 angstroms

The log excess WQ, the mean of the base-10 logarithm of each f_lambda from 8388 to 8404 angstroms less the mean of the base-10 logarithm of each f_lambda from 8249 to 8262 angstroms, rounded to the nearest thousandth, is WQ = -0.015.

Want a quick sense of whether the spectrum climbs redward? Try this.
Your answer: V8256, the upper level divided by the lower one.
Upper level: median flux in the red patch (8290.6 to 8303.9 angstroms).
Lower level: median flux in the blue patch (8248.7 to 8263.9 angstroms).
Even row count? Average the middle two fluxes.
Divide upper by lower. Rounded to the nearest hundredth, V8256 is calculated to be 1.01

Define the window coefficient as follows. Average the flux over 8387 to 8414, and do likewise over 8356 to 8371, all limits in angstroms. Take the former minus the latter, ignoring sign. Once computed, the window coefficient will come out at 0.75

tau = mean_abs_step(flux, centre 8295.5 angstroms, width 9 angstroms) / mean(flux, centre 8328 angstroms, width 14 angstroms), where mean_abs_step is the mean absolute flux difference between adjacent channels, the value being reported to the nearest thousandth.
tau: 0.023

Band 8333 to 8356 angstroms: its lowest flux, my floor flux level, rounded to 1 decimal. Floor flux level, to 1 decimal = 42.5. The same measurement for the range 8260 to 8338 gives 42.4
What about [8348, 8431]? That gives 41.1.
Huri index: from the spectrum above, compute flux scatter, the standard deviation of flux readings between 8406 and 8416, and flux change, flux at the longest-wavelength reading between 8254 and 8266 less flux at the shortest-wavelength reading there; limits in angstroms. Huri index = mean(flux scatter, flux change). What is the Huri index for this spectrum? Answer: 0.9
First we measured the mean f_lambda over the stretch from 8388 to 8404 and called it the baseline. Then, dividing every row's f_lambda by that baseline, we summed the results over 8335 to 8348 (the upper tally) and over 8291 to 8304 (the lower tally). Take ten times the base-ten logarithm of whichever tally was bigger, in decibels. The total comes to 8.60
